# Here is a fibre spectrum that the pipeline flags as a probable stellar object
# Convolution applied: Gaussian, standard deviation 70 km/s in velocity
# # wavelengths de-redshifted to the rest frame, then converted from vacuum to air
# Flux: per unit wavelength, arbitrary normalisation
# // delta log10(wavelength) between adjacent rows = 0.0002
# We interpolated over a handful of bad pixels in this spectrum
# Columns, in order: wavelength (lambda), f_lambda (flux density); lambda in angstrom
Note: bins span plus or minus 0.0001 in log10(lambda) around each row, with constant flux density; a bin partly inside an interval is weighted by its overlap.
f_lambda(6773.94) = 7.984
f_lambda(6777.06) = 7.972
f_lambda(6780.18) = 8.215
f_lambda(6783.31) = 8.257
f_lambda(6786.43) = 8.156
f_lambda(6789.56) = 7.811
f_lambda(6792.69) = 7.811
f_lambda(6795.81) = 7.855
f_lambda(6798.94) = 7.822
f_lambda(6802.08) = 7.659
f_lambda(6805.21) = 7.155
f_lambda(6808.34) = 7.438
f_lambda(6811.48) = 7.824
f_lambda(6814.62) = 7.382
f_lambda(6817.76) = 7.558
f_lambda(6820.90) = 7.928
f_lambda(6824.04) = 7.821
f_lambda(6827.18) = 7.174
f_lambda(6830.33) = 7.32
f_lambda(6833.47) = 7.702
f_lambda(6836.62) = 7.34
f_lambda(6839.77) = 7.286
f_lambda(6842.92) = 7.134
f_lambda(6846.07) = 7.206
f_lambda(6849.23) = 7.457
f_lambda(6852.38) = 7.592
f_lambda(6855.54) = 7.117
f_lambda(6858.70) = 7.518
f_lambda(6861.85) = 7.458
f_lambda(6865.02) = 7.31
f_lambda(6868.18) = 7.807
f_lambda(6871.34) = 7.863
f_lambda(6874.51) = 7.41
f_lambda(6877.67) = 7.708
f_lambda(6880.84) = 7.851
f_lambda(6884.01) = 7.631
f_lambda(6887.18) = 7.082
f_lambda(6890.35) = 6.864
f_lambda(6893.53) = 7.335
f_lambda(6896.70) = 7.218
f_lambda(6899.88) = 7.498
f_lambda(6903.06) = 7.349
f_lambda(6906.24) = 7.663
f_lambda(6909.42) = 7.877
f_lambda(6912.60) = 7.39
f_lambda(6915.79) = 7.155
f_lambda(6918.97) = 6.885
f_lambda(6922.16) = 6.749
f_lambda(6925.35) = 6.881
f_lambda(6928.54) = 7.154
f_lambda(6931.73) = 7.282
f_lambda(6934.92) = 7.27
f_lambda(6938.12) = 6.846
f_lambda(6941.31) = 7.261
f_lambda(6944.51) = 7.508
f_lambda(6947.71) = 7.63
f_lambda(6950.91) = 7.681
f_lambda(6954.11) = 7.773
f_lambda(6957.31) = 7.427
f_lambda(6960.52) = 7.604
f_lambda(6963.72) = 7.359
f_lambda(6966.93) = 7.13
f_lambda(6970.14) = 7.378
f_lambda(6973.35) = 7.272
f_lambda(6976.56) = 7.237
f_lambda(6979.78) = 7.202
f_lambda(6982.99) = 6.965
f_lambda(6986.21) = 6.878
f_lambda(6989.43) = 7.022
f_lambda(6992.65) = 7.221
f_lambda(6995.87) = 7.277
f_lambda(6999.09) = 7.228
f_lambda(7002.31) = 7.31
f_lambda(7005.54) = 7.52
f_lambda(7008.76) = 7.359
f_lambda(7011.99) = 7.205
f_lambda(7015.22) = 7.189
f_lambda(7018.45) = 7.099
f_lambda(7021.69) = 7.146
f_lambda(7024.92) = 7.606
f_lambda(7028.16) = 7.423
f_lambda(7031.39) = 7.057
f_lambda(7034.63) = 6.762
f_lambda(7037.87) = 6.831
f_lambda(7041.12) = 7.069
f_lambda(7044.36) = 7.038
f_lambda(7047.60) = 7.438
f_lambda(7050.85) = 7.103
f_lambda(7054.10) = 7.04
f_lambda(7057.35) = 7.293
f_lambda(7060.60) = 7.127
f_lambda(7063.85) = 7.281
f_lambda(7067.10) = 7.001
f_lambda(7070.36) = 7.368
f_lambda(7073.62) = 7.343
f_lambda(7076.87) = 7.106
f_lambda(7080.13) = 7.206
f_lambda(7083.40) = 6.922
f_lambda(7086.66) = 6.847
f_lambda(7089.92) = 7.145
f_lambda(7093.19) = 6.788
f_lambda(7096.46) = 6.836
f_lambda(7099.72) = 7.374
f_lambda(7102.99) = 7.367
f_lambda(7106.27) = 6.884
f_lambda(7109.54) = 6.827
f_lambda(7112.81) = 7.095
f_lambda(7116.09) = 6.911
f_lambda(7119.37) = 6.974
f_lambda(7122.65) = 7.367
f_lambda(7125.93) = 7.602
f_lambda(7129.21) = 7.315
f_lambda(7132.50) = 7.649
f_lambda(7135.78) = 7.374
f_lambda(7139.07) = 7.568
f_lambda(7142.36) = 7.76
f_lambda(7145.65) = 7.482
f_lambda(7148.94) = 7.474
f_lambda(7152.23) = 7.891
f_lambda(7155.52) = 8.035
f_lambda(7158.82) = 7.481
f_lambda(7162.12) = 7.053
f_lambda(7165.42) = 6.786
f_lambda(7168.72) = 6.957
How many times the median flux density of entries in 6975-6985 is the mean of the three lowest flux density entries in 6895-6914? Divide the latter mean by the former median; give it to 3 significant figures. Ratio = 1.02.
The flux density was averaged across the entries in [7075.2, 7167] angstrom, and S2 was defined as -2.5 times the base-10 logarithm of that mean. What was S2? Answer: -2.15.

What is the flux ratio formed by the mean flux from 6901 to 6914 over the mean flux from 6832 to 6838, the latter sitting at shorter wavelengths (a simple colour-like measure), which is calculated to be 1.01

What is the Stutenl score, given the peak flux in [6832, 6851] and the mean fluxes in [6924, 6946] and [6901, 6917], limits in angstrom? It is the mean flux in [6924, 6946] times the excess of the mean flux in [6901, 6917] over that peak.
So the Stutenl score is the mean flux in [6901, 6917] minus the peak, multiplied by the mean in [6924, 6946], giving -1.5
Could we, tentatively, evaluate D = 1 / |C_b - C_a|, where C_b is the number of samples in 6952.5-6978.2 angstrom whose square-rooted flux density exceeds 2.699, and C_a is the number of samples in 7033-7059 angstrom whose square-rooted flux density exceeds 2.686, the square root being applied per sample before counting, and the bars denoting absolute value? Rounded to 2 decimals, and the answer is 0.33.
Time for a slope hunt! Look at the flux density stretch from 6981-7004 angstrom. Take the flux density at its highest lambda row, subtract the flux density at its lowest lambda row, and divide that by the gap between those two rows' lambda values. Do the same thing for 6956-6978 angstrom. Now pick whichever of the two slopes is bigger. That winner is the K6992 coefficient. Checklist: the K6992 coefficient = 0.018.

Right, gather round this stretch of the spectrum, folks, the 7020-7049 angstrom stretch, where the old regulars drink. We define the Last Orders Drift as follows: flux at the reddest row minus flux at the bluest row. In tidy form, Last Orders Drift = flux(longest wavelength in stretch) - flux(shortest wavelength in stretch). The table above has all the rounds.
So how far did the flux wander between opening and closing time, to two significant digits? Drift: 0.29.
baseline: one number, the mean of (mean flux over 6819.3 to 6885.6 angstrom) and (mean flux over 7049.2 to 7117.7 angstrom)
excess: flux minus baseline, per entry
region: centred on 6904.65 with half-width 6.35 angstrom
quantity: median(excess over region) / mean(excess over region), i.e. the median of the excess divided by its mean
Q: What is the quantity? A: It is 0.9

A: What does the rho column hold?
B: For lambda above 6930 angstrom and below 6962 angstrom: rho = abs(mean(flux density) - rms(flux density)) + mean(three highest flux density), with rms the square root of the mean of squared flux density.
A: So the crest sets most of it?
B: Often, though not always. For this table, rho 7.7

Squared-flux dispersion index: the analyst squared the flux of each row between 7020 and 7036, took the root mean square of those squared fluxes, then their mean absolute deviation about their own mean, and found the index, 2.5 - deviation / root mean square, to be 2.43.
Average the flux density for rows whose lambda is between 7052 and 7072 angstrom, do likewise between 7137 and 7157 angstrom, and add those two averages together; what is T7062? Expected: 14.9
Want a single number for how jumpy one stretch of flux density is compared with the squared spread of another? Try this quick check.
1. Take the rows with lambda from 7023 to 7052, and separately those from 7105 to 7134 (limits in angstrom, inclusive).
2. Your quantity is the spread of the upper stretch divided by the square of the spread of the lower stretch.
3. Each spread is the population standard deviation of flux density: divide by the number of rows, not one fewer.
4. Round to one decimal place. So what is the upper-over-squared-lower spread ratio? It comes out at 4.1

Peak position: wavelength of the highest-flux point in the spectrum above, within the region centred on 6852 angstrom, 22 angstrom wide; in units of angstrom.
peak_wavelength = 6852.38 angstrom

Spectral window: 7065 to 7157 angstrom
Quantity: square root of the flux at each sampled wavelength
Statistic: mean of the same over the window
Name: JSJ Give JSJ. 2.70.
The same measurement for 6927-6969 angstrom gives 2.72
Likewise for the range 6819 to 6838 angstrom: 2.75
